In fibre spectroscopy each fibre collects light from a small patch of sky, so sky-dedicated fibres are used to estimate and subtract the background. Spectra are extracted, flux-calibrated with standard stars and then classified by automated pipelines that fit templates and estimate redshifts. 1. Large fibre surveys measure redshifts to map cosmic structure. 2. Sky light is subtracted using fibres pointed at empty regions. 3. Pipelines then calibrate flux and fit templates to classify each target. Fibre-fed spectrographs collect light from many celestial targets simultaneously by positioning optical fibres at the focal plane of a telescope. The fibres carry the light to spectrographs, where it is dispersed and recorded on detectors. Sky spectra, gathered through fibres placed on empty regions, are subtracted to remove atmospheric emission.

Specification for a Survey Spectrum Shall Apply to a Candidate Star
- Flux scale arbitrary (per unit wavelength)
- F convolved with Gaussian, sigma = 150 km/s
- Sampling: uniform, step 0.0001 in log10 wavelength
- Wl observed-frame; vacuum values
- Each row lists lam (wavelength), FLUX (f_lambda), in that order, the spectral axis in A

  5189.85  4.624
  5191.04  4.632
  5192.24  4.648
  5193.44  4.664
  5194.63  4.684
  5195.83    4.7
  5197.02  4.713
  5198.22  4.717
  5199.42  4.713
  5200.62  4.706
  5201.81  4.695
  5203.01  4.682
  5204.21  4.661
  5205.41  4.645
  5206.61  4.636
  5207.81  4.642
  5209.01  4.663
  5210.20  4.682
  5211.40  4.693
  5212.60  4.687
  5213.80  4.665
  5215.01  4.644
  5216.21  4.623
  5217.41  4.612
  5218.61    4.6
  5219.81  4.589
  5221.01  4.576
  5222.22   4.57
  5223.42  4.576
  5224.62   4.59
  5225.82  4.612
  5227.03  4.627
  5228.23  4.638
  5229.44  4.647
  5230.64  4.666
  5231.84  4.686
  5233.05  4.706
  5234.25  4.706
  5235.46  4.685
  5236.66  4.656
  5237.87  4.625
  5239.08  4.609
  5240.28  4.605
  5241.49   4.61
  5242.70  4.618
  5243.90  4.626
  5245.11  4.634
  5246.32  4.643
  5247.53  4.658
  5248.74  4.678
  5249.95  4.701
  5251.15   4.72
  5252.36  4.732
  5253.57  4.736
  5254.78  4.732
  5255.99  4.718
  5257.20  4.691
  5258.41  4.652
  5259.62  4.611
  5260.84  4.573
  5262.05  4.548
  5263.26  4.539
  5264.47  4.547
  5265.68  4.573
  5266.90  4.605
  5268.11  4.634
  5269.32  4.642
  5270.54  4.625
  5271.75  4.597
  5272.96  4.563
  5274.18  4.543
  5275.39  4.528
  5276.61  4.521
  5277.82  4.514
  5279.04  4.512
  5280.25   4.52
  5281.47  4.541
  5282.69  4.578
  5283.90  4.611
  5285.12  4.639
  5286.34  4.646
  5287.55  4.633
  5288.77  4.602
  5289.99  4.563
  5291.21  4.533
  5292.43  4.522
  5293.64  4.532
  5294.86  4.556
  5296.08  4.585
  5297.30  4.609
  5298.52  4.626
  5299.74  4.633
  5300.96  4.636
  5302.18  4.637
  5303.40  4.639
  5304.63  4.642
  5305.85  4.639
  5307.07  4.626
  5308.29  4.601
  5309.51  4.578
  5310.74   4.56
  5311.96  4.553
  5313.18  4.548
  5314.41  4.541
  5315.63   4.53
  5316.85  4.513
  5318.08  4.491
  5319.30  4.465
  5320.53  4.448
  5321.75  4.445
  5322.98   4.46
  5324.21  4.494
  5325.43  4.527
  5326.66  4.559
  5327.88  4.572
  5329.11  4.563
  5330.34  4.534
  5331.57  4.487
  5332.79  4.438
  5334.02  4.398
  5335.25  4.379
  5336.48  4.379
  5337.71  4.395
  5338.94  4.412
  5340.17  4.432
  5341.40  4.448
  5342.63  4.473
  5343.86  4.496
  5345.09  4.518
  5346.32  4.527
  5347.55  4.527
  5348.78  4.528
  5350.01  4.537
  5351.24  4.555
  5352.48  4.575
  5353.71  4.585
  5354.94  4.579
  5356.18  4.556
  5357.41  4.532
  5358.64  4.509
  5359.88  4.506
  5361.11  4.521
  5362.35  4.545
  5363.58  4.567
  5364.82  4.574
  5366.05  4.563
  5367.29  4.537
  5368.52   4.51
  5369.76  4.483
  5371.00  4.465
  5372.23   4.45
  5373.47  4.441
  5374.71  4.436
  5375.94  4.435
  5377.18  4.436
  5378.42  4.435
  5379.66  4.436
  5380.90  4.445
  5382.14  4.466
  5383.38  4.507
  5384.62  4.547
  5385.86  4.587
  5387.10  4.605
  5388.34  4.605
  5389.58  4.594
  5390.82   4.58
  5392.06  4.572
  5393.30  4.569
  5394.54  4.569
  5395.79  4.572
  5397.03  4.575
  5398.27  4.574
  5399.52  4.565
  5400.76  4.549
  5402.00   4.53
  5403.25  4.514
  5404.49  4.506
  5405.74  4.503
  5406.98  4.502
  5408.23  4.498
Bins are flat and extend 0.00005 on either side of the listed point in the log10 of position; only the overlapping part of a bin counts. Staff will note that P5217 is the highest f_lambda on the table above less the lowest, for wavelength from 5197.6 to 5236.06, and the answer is 0.147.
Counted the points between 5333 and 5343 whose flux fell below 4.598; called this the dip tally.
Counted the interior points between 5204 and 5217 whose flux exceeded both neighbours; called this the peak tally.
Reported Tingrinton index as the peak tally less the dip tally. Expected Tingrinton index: -7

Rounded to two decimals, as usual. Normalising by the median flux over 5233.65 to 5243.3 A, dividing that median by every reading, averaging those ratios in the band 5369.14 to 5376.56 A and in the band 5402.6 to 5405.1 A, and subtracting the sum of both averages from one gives -1.06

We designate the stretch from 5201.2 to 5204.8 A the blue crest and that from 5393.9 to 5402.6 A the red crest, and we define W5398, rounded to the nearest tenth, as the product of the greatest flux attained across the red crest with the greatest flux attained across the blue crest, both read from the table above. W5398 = 21.5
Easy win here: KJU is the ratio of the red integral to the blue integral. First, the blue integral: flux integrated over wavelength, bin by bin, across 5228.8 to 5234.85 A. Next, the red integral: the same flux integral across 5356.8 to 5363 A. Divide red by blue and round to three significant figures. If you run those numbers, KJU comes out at 0.990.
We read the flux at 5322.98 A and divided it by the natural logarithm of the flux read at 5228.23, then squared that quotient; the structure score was 8.45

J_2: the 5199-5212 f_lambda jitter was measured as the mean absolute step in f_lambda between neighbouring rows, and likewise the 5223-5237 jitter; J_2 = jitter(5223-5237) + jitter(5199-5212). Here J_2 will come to 0.0298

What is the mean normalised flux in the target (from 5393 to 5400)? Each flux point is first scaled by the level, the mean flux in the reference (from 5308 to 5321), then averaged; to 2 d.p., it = 1.01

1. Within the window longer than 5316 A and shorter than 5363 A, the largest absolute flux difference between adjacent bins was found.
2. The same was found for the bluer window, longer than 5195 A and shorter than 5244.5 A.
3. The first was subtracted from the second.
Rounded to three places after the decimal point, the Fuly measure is -0.018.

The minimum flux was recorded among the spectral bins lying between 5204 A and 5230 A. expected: 4.57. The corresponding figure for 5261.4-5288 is 4.512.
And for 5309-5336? 4.379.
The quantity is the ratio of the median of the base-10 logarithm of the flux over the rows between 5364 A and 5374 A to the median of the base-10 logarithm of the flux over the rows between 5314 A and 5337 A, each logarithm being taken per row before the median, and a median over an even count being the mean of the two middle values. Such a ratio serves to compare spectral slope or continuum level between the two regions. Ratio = 1.00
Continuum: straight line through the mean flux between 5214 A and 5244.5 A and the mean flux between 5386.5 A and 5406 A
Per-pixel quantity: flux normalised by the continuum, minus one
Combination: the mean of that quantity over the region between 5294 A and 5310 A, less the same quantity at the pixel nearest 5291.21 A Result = 0.019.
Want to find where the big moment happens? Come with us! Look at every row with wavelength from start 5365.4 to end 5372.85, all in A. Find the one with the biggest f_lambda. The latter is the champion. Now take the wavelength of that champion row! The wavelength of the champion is 5366.05 A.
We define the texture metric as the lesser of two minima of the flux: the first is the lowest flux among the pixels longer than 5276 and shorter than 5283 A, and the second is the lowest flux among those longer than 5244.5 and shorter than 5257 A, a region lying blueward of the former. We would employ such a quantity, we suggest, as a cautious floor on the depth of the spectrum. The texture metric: 4.51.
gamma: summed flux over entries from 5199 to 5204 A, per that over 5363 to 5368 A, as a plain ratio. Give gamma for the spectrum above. 1.03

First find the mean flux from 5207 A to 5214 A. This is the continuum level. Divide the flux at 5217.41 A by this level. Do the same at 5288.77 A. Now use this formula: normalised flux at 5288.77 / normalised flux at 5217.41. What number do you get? 1.00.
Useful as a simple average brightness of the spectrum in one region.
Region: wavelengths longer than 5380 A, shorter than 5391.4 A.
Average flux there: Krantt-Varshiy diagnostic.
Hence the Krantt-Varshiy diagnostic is 4.55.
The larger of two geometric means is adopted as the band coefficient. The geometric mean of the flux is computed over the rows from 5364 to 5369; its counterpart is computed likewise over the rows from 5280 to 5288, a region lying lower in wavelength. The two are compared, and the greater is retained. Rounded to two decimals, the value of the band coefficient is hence 4.60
